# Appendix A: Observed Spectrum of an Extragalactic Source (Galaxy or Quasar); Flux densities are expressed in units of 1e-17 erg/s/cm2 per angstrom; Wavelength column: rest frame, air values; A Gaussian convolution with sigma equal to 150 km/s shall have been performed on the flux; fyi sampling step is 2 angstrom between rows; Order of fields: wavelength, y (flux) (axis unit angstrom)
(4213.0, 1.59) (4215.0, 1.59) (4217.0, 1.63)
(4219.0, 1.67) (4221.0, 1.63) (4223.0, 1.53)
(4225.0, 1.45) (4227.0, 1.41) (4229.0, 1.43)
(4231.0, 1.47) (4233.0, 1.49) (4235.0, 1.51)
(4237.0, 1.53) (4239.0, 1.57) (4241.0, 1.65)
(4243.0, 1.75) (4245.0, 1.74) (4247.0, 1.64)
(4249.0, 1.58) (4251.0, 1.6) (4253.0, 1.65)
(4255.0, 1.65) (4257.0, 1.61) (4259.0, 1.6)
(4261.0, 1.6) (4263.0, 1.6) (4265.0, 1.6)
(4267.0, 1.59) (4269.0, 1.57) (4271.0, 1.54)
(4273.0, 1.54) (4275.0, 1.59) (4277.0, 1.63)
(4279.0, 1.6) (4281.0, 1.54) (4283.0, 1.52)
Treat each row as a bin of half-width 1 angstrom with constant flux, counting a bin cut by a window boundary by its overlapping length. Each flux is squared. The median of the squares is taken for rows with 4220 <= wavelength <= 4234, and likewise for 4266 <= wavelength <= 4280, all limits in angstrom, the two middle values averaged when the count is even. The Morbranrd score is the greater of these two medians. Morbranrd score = 2.53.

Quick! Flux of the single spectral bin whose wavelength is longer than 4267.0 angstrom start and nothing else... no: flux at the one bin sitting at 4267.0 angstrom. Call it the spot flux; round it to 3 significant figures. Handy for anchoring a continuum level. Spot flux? 1.59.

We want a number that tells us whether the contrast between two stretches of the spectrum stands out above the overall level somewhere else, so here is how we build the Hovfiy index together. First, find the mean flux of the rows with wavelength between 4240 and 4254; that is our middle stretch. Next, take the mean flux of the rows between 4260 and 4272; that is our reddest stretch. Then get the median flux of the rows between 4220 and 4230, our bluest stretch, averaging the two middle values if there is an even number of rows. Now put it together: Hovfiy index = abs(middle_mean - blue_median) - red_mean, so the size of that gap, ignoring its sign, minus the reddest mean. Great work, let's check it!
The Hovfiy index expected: -1.37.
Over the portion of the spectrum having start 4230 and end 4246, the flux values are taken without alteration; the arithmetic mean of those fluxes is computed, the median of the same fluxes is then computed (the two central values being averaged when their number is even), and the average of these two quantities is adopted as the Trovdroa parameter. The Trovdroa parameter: 1.57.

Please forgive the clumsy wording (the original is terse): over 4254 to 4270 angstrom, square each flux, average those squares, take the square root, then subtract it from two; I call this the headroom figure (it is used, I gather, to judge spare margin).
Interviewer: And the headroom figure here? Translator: 0.397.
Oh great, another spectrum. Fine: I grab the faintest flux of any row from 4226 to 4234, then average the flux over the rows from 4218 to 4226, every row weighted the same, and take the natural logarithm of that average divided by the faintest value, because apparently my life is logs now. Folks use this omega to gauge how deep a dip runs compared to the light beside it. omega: 0.11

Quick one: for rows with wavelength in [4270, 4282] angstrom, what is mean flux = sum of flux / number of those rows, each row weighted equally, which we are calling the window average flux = 1.57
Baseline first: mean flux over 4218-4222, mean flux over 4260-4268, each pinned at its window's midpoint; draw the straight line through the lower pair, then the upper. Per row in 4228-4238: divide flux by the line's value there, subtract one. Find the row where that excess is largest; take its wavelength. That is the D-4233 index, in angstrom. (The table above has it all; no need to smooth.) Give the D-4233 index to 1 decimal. 4237.0 angstrom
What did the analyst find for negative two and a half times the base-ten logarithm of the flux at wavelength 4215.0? -0.503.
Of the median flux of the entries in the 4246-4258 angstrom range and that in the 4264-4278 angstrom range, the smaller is 1.59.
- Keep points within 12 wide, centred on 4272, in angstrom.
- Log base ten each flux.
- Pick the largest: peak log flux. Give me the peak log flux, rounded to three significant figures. 0.212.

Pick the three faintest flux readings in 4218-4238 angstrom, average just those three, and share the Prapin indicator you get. 1.43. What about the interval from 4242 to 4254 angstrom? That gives 1.61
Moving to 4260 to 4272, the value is 1.57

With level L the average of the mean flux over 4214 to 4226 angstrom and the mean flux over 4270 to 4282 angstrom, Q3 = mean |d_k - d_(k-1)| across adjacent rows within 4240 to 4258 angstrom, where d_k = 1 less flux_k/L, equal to 0.030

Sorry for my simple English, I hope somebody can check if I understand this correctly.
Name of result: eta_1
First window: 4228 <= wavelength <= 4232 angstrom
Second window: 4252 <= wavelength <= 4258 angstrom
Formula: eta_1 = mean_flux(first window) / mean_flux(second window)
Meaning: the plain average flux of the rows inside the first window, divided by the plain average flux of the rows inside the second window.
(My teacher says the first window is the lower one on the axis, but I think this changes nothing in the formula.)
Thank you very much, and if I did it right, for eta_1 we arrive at 0.89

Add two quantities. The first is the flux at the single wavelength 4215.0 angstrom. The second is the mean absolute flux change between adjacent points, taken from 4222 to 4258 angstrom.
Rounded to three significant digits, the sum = 1.63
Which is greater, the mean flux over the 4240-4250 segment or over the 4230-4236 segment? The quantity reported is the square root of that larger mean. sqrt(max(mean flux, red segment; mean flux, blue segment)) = 1.293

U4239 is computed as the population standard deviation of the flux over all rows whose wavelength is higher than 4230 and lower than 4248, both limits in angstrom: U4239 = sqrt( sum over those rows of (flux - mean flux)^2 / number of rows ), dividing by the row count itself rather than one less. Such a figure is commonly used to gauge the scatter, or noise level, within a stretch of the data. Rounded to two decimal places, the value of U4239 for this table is 0.10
